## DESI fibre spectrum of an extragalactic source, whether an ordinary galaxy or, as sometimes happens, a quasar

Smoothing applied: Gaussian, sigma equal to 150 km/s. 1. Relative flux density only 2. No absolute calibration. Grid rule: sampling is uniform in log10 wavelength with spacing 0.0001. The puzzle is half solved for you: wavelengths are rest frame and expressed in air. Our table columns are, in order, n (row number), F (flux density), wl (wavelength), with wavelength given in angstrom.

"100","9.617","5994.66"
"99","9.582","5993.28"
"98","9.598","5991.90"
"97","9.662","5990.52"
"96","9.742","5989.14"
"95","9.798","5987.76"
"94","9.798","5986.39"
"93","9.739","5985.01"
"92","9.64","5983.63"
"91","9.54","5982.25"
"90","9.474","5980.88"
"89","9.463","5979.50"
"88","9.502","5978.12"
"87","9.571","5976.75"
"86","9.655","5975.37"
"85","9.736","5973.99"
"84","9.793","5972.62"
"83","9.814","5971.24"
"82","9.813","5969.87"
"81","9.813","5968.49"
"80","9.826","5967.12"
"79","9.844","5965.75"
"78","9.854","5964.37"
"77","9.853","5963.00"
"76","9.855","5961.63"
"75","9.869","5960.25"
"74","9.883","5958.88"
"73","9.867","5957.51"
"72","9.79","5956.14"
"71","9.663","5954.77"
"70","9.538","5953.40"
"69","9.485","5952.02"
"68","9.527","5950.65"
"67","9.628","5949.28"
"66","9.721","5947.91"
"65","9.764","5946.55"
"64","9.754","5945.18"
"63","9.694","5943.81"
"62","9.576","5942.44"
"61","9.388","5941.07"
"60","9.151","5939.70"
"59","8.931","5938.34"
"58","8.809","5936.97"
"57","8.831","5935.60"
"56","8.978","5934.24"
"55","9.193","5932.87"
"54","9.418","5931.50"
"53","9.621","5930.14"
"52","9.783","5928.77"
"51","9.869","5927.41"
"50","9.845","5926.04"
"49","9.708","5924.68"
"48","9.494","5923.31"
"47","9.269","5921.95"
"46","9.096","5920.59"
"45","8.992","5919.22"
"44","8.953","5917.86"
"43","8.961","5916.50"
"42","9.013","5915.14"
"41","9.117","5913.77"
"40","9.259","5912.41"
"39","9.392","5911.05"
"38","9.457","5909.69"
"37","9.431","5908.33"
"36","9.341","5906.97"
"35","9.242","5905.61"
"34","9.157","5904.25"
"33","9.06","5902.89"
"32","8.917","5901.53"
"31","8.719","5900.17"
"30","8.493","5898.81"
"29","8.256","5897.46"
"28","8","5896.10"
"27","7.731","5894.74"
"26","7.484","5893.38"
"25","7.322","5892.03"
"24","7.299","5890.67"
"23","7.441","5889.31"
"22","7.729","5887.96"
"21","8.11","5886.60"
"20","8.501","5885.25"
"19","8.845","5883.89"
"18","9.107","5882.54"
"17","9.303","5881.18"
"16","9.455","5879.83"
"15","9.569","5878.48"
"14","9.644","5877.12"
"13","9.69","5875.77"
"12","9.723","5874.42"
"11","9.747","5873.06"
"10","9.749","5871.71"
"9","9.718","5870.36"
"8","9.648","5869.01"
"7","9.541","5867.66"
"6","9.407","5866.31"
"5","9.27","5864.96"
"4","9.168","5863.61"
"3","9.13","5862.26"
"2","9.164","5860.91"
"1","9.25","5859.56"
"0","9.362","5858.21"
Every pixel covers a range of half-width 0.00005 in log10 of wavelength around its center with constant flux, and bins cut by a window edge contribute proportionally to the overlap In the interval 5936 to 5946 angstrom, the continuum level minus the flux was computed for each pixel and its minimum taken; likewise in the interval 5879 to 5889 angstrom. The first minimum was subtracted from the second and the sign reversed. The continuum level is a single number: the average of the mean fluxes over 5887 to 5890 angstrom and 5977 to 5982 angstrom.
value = -0.3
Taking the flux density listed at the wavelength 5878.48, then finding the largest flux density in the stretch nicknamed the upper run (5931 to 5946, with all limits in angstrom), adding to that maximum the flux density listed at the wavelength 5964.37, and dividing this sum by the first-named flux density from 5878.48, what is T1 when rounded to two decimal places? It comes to 2.05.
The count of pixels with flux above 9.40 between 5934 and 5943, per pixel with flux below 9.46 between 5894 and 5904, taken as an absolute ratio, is 0.14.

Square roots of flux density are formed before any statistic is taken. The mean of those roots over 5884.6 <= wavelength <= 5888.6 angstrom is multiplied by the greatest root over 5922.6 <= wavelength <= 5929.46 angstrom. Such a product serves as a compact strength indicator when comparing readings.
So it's 8.9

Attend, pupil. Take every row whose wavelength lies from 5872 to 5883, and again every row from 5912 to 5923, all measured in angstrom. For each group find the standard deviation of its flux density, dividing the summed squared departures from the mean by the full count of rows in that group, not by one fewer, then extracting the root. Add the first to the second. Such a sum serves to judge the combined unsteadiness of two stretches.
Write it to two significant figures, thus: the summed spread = 0.33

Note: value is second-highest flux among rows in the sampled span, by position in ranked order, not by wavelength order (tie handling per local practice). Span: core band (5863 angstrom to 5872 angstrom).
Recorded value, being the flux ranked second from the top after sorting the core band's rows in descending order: 9.718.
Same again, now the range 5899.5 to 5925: 9.494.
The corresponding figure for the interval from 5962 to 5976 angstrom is 9.853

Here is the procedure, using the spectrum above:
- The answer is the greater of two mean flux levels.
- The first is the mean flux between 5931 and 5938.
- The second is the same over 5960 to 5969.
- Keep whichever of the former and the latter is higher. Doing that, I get 9.84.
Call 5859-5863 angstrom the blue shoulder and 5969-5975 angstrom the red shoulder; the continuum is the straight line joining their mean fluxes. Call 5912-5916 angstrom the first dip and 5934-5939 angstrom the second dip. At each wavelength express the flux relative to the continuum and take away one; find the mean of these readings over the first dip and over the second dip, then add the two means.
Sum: -0.110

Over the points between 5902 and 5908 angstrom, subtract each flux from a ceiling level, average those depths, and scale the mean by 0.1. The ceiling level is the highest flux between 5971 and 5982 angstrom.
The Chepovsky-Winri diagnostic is 0.061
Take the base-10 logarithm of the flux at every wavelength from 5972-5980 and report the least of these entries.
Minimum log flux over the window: 0.976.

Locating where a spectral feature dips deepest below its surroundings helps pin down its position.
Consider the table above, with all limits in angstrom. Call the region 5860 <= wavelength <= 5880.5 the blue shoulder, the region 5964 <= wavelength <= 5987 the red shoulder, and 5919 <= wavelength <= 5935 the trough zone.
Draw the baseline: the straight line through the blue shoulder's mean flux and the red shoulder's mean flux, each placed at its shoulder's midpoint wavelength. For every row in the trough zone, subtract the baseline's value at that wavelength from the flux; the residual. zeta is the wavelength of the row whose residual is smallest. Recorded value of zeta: 5934.24 angstrom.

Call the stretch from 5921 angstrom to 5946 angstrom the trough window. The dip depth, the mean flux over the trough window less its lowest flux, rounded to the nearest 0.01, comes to 0.60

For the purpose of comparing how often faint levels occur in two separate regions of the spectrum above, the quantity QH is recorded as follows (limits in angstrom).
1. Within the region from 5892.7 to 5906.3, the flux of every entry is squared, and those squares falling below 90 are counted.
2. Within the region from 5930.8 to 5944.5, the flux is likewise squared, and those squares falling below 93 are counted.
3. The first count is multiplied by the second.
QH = 90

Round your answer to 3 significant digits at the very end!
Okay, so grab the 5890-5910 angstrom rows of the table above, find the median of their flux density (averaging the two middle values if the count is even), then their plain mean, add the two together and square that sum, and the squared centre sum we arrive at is 297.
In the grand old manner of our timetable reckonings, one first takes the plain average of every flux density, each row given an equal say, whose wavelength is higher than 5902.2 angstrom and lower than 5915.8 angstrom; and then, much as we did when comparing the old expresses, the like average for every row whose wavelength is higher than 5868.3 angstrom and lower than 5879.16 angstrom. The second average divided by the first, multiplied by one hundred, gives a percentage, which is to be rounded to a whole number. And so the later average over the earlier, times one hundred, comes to 105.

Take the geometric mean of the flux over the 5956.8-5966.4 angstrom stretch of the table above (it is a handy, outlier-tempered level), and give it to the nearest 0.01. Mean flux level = 9.86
